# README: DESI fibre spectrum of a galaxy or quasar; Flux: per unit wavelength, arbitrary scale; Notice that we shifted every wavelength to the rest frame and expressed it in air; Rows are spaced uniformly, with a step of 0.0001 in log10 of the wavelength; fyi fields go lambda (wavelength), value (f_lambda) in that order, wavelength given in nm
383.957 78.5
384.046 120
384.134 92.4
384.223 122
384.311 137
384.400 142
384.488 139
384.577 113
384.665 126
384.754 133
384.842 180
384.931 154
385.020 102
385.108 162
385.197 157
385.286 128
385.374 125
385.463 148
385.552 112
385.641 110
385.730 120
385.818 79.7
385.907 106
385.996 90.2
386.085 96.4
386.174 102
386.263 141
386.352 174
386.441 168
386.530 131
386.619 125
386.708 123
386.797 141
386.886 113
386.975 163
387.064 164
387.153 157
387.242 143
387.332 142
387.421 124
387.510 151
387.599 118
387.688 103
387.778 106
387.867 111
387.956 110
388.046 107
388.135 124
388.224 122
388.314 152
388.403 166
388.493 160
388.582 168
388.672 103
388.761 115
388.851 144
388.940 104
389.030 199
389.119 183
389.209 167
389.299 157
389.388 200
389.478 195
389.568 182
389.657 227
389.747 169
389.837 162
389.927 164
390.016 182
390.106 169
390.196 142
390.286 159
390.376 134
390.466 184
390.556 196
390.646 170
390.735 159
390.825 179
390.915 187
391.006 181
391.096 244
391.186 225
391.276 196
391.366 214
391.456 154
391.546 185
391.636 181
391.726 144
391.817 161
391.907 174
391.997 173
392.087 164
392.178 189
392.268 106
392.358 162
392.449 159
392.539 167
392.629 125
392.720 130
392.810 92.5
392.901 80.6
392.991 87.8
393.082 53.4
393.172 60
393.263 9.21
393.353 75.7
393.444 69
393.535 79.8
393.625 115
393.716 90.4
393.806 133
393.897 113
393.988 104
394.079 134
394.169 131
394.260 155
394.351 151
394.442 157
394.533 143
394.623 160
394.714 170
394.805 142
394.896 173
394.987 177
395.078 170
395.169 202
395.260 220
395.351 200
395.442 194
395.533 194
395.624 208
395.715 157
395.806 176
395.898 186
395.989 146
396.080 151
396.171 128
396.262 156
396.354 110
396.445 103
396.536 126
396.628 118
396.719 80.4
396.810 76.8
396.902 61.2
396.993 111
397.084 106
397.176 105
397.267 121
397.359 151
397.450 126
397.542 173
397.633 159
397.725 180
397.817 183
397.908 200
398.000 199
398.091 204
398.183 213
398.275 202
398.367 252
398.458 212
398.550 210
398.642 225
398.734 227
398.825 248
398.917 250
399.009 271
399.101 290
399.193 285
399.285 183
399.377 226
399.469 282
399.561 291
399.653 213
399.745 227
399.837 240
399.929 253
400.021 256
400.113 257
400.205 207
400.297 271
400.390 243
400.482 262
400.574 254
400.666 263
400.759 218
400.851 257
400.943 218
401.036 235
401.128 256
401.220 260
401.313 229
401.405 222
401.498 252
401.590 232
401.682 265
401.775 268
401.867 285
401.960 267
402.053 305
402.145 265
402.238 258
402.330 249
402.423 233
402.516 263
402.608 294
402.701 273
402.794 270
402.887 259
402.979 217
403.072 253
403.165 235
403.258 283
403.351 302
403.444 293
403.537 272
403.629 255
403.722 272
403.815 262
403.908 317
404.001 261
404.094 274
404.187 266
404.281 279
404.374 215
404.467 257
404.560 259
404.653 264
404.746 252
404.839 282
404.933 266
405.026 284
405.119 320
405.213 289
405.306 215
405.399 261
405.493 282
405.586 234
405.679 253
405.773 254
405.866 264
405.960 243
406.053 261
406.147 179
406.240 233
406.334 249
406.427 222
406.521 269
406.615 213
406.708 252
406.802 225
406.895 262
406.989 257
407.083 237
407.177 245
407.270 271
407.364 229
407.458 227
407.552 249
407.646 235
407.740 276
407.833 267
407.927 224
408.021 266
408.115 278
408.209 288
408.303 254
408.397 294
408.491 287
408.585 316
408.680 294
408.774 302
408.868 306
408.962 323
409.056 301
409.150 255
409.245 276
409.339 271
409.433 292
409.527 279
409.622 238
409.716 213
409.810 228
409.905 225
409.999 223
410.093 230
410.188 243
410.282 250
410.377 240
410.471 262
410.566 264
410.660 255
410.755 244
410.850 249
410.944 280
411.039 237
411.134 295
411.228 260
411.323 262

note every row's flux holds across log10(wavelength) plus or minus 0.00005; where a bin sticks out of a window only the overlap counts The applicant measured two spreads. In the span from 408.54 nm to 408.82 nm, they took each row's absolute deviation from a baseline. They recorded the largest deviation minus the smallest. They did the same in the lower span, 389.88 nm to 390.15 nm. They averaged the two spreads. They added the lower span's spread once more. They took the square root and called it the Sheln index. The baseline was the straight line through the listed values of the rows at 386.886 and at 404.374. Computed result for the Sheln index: 6.1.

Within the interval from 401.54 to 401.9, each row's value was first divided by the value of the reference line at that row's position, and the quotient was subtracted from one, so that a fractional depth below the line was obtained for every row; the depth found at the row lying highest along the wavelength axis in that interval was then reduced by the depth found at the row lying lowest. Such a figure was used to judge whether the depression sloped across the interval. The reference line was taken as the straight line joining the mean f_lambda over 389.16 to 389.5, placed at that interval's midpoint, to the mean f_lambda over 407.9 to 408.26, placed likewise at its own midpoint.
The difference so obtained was -0.2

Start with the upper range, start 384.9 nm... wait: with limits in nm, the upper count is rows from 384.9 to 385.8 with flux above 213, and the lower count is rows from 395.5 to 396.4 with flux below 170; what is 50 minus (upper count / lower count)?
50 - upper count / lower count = 50.0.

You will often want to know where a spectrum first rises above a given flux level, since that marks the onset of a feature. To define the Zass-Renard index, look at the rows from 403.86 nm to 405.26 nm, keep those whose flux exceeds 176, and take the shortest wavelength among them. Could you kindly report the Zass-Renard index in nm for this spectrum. 403.908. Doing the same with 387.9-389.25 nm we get 389.030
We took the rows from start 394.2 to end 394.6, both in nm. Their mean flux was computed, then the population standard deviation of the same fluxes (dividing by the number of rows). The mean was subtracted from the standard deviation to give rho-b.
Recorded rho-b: -146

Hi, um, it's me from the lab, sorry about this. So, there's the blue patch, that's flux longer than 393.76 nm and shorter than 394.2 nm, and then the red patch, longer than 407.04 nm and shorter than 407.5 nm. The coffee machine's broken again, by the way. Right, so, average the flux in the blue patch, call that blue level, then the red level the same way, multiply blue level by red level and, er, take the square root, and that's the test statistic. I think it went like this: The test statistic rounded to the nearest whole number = 172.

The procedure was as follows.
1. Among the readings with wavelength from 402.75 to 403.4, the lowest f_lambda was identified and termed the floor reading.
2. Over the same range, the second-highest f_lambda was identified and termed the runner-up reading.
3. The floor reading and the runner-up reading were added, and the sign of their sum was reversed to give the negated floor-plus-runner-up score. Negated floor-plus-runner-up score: -500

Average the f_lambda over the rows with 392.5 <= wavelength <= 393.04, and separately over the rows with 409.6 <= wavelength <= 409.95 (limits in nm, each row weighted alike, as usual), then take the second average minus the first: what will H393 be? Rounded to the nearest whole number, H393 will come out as 112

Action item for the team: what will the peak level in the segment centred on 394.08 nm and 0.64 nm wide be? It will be 155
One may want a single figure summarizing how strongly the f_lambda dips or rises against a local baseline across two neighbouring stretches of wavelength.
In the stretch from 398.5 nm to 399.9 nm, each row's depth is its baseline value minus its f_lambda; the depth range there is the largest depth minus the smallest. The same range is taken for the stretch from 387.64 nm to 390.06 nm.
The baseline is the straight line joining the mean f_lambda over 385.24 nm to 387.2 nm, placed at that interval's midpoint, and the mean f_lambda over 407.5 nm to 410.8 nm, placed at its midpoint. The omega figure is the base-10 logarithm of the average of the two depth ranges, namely 2.05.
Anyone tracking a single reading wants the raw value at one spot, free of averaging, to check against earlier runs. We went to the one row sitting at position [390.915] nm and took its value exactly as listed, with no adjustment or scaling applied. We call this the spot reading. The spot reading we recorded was 187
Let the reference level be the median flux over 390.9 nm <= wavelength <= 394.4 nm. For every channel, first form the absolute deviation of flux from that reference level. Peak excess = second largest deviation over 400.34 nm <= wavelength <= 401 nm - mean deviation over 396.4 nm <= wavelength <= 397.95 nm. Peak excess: 81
